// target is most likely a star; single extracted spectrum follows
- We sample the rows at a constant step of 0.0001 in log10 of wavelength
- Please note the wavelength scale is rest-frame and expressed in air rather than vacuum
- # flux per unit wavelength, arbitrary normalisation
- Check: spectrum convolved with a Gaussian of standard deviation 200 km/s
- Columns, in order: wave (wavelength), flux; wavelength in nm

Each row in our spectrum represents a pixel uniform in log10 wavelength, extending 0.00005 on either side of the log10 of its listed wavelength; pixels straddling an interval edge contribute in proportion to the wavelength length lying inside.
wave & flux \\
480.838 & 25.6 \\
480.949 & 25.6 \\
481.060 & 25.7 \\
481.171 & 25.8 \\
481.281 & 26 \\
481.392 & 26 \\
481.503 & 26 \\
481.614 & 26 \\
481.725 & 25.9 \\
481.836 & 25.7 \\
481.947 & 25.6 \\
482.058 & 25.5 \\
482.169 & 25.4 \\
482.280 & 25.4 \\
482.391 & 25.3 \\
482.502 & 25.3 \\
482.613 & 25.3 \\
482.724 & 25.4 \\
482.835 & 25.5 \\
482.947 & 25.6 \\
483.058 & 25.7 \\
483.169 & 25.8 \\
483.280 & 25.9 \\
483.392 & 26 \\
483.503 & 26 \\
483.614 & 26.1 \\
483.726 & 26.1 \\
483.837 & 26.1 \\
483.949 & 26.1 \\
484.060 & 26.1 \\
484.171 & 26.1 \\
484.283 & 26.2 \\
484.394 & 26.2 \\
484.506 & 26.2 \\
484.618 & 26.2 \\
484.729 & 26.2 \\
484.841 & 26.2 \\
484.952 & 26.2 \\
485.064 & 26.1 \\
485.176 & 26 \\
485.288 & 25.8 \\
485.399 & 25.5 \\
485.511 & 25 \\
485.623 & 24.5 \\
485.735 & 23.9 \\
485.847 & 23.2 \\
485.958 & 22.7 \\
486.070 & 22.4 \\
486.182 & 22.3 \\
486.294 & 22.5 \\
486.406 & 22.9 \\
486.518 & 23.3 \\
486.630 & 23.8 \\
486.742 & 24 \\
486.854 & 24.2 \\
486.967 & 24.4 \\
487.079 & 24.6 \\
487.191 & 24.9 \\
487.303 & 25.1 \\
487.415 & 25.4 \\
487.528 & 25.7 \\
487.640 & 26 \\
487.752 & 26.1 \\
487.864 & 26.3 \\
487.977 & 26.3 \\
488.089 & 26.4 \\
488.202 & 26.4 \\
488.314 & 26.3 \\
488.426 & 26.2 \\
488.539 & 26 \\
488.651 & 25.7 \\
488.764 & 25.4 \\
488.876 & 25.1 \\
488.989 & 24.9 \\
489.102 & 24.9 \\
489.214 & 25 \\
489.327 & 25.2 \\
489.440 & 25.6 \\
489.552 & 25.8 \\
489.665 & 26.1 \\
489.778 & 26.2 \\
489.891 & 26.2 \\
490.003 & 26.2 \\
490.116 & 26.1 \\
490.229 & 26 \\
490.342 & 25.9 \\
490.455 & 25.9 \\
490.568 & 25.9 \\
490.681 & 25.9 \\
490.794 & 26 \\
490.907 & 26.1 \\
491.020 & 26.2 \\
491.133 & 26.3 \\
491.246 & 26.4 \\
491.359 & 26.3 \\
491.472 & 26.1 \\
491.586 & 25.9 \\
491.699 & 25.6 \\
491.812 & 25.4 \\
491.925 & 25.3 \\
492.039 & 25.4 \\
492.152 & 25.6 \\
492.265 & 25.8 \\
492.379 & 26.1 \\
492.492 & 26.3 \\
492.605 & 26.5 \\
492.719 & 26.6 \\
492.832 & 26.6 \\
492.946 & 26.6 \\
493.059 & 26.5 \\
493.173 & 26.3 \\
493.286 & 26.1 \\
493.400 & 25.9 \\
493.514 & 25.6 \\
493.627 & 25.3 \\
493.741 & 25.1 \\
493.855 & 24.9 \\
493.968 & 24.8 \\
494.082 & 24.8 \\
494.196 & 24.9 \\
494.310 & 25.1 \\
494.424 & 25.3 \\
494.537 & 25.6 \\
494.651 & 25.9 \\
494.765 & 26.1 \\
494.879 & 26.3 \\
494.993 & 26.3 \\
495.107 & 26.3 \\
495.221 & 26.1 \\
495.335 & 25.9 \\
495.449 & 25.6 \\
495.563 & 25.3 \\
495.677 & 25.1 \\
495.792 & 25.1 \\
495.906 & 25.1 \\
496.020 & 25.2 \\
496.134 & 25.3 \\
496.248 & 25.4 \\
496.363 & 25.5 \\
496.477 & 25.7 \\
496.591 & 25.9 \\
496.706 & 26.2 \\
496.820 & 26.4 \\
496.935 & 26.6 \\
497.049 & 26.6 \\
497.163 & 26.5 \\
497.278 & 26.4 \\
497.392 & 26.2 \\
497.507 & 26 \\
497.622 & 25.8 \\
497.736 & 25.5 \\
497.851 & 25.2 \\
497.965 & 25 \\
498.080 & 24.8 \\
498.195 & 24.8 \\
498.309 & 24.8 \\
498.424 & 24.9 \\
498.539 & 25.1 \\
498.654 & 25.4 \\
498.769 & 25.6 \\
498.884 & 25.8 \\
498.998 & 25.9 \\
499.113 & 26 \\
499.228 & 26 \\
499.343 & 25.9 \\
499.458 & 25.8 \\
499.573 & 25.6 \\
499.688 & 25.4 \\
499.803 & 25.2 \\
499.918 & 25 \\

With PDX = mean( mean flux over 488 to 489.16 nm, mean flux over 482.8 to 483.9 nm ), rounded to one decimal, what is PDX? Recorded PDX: 25.8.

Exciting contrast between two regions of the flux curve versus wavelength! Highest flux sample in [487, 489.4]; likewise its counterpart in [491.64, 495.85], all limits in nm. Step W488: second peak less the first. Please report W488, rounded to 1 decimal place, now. 0.2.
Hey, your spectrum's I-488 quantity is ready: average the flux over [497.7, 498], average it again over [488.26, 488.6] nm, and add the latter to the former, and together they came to 51.4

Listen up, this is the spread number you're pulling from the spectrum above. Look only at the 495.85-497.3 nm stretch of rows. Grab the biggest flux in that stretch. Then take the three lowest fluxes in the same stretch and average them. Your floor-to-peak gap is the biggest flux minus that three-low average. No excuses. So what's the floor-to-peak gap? 1.40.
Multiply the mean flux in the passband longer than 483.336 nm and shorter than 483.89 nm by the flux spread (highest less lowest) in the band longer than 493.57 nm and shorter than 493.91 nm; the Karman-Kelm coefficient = 10.4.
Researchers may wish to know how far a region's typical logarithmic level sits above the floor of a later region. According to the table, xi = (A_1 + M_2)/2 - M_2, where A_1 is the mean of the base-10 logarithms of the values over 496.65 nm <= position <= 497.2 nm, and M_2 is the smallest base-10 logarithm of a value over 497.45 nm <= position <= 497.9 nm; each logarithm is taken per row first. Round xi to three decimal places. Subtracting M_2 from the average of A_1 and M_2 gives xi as 0.011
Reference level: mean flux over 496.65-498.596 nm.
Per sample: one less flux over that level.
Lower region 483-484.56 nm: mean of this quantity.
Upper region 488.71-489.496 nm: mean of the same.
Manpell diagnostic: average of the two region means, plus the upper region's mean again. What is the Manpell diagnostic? 0.025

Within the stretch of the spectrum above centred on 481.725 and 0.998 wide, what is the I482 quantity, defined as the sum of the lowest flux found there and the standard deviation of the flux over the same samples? 25.6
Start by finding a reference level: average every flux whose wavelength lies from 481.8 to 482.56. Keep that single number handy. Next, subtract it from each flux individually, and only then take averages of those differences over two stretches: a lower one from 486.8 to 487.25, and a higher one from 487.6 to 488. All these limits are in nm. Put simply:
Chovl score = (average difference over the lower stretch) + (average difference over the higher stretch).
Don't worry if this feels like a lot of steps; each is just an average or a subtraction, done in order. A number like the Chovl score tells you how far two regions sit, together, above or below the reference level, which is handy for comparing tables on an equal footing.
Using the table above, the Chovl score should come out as -0.21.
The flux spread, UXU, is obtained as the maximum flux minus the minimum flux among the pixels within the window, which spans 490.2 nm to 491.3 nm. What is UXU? 0.5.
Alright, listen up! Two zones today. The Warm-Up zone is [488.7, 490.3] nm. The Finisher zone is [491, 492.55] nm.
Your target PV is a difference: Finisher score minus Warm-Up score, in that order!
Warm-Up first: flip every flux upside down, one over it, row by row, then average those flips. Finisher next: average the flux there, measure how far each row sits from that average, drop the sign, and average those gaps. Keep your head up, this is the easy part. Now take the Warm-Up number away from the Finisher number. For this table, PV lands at 0.30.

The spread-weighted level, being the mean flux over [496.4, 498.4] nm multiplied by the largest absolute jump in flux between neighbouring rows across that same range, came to 7.7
